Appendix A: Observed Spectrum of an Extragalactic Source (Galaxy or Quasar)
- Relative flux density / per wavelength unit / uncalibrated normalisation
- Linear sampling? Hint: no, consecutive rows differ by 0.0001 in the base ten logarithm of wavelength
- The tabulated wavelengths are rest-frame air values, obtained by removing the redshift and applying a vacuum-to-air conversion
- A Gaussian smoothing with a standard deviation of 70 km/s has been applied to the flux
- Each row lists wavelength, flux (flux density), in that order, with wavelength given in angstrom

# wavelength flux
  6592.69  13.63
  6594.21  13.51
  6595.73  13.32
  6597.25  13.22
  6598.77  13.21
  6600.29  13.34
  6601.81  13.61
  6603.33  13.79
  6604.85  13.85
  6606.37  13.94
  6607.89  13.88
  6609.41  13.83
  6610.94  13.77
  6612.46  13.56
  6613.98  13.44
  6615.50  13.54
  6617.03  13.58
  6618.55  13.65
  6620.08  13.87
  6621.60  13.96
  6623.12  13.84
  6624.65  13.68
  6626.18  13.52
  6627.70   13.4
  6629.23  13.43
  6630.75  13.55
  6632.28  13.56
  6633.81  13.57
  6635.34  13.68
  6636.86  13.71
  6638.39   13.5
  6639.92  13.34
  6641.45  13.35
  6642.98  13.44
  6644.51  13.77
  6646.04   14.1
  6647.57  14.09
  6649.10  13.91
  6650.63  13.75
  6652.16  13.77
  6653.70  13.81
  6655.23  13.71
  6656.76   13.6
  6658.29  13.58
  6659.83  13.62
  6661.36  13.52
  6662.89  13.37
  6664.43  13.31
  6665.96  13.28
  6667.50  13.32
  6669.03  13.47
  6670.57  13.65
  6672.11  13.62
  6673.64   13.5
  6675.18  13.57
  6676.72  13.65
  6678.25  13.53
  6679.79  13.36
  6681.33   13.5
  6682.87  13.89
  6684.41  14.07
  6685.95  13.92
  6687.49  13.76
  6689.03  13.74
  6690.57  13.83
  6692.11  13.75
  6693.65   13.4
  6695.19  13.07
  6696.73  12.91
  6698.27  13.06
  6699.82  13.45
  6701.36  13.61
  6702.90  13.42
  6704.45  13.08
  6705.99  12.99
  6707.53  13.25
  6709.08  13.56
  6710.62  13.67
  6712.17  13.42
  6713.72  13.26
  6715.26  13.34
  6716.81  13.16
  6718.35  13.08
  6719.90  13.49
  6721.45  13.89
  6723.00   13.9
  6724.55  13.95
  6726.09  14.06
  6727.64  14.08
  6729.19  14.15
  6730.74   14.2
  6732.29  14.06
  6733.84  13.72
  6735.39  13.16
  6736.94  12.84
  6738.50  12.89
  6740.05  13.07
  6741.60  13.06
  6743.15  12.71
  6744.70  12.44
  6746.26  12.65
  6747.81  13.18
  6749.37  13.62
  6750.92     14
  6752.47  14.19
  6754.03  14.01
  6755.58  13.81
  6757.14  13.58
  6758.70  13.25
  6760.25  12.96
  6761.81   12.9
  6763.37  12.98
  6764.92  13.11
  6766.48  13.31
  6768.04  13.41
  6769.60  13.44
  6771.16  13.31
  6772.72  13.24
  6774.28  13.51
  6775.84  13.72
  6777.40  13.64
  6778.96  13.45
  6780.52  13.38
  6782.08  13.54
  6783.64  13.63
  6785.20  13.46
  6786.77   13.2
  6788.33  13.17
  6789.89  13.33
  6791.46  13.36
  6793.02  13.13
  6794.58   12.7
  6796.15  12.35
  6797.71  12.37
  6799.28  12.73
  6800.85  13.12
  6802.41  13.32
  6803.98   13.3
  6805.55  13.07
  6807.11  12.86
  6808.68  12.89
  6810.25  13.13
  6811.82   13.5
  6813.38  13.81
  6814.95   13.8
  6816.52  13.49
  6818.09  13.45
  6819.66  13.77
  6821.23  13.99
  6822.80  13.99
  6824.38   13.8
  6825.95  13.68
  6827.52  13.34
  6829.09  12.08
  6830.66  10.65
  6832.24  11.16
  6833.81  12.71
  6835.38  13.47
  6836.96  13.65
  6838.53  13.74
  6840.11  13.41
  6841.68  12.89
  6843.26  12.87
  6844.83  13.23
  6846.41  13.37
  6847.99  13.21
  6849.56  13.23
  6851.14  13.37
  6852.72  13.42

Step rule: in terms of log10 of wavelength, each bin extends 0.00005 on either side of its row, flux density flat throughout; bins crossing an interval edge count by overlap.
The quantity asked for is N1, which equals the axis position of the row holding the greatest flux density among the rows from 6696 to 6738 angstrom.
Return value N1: 6730.74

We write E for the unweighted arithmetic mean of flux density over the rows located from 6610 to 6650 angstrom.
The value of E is 13.6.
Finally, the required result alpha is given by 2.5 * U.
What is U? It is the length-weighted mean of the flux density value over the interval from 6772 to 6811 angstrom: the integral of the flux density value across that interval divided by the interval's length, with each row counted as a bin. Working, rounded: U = 13.2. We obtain 33.0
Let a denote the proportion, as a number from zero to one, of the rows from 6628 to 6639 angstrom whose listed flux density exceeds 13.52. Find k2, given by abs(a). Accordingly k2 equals 0.7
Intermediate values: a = 0.7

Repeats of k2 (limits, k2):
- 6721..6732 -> 1.0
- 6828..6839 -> 0.3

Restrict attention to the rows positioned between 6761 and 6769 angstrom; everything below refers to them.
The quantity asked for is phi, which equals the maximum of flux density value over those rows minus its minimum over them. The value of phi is 0.51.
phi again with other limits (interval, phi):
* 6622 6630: 0.44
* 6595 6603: 0.40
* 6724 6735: 0.48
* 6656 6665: 0.31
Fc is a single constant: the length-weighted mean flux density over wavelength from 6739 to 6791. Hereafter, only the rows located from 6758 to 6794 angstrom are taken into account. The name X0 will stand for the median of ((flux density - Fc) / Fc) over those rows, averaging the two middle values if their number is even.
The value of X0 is -0.001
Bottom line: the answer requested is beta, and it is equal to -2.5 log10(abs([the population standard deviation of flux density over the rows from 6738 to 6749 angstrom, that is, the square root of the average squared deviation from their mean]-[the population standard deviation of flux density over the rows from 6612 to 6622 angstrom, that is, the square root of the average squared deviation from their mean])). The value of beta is 2.8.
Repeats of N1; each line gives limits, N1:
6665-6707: 6684.41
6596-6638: 6621.60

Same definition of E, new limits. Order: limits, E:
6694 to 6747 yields 13.4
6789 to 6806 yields 13.0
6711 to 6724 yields 13.4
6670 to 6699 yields 13.6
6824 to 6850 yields 13.0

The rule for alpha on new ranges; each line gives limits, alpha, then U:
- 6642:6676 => 34.1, 13.6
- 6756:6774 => 33.1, 13.2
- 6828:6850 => 32.1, 12.8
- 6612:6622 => 34.1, 13.7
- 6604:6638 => 34.2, 13.7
